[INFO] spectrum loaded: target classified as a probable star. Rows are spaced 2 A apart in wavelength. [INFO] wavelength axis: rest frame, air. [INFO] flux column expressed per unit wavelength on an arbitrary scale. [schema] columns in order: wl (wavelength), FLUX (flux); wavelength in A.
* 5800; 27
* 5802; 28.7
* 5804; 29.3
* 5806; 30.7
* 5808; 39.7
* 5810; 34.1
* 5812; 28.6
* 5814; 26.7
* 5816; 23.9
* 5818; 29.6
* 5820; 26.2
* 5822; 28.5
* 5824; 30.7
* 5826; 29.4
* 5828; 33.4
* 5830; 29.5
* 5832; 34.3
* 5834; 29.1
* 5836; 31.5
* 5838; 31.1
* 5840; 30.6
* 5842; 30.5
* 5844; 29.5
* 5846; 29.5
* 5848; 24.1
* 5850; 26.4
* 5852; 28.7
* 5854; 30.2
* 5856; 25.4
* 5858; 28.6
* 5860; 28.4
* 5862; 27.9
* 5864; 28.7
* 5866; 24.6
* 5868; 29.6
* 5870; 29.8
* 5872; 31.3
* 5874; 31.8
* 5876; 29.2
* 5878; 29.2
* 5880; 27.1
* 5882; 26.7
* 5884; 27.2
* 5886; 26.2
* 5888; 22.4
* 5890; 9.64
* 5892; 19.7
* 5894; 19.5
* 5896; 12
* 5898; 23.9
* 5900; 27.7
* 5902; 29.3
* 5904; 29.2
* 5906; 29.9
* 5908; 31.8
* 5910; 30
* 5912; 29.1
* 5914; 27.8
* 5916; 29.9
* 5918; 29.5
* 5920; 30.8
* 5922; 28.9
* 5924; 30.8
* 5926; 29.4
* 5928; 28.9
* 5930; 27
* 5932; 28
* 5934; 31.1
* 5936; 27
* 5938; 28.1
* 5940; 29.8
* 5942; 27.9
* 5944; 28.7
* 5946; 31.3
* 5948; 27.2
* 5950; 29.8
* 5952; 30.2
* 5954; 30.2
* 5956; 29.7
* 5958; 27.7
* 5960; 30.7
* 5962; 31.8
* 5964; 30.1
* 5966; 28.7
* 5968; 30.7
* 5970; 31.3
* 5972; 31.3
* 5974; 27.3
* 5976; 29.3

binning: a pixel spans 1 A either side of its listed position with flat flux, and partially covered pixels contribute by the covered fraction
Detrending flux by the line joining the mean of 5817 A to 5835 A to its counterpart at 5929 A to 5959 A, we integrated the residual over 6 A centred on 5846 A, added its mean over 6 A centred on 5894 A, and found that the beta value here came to -25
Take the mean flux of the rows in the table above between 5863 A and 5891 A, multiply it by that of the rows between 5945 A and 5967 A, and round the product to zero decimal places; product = 794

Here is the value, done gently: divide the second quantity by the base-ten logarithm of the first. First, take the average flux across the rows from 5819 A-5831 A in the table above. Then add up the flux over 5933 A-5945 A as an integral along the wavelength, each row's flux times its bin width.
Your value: 235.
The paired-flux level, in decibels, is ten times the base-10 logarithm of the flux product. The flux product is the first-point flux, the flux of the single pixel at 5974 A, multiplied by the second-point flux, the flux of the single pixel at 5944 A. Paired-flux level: 28.9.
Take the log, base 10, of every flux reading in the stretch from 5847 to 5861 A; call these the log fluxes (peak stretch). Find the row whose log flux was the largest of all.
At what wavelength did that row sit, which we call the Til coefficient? 5854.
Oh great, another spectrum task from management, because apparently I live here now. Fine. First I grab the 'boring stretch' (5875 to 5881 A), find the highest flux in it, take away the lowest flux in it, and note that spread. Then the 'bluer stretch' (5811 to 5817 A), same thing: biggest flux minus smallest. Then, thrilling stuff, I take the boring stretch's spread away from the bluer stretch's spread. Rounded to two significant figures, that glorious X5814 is 2.6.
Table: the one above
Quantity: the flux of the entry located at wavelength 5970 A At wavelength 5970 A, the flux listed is 31.3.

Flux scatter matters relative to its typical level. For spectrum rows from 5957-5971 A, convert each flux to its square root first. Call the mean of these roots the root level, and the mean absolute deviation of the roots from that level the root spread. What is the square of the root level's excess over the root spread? 29.0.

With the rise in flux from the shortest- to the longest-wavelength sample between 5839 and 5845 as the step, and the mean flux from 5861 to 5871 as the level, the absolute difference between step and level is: 29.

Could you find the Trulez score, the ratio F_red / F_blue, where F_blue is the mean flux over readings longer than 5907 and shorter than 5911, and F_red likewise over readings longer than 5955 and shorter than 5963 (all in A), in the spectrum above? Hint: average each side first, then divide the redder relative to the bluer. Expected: 0.97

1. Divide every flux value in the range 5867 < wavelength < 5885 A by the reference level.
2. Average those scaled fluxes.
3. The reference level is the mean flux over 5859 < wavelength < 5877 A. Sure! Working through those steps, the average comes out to 1.00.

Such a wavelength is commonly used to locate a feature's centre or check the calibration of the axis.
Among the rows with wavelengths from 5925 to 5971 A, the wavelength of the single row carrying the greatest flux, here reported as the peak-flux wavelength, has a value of 5962 A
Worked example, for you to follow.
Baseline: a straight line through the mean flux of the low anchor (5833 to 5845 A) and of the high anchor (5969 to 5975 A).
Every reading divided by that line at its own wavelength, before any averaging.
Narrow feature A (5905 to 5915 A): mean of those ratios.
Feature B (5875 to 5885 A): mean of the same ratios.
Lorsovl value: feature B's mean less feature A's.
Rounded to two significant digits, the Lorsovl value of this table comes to -0.064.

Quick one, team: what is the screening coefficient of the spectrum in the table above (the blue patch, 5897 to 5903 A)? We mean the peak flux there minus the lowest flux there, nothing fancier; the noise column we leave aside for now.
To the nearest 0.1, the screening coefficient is 5.4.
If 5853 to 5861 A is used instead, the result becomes 4.8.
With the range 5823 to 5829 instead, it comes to 4.0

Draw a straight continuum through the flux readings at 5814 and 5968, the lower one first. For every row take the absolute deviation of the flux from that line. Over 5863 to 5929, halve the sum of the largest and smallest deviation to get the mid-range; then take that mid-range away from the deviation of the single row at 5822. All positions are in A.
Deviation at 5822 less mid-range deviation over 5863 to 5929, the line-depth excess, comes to -8.0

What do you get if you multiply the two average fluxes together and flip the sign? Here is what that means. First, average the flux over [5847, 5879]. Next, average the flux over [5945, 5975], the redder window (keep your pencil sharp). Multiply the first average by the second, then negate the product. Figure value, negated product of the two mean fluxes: -847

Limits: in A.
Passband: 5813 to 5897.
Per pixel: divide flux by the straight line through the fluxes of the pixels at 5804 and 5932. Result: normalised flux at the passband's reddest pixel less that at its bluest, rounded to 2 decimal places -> -0.49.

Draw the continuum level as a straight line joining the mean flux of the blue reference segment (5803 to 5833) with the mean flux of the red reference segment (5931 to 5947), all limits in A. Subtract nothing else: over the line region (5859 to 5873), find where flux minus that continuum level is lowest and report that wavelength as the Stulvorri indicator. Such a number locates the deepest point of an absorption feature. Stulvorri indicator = 5866 A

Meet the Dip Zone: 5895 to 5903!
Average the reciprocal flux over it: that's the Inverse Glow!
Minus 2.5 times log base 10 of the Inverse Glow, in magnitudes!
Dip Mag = 3.28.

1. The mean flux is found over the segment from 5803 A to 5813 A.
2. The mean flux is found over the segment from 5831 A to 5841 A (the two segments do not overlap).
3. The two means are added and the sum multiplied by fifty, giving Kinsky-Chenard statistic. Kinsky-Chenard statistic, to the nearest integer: 3190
